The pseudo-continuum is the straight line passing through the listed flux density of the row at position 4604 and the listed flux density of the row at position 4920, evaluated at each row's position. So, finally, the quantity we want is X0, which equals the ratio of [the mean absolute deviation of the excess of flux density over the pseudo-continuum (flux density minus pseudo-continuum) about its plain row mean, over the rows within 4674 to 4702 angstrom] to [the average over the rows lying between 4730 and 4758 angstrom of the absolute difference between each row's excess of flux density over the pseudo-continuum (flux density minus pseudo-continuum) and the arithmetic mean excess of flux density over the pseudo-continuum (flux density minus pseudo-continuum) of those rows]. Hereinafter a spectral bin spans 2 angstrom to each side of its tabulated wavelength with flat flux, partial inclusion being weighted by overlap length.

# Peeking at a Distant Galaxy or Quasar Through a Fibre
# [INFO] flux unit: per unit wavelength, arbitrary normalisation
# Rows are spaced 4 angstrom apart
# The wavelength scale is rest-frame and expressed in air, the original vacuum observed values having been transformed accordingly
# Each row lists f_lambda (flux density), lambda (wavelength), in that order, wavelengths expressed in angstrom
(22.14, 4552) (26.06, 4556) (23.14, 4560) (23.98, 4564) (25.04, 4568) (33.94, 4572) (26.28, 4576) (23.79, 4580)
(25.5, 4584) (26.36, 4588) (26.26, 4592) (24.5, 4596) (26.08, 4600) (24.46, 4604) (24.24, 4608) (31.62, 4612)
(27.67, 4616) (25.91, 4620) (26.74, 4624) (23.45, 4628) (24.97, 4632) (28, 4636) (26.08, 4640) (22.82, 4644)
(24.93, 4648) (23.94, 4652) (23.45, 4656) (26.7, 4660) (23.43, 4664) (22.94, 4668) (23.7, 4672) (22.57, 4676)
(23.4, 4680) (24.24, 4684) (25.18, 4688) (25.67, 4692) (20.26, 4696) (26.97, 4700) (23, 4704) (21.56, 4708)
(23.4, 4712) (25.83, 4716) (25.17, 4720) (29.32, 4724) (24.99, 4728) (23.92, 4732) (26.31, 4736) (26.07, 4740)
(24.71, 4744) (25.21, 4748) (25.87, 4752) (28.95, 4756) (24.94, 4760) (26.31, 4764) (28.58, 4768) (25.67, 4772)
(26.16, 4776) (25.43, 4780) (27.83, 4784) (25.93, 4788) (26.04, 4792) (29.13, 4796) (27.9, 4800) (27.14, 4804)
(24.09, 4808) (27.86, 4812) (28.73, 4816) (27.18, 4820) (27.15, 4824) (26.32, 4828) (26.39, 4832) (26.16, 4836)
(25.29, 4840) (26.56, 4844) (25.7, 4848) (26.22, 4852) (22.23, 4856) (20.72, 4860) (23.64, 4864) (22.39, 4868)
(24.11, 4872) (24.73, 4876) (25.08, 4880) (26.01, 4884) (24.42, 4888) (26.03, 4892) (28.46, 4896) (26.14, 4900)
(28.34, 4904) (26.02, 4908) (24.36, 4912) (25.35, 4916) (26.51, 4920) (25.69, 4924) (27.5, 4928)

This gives 1.6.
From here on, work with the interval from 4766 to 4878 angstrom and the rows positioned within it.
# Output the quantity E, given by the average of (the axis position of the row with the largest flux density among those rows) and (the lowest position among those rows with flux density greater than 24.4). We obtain 4782 angstrom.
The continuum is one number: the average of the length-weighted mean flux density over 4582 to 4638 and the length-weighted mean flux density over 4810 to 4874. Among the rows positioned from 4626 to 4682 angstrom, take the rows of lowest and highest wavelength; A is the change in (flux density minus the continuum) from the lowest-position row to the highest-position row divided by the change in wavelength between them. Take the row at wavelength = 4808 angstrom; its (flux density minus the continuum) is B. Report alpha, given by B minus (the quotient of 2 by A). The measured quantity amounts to 2078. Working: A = -0.001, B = -1.7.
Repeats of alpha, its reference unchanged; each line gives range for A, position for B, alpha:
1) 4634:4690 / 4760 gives 36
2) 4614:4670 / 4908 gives 22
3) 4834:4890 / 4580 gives 58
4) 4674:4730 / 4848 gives -43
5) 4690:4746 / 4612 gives 114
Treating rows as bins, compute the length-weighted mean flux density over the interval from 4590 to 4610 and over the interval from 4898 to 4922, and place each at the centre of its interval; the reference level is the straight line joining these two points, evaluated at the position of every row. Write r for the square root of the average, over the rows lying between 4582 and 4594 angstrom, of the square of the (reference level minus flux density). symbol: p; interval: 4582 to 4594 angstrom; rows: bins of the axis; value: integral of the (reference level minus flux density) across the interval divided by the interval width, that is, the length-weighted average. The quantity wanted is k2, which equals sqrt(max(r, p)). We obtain 1.0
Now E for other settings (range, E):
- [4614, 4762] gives 4670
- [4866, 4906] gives 4886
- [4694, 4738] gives 4712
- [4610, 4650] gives 4612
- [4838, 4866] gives 4842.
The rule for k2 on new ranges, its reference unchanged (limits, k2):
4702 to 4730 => 1.6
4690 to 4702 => 1.8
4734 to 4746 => 0.9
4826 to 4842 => 0.7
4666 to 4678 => 1.5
